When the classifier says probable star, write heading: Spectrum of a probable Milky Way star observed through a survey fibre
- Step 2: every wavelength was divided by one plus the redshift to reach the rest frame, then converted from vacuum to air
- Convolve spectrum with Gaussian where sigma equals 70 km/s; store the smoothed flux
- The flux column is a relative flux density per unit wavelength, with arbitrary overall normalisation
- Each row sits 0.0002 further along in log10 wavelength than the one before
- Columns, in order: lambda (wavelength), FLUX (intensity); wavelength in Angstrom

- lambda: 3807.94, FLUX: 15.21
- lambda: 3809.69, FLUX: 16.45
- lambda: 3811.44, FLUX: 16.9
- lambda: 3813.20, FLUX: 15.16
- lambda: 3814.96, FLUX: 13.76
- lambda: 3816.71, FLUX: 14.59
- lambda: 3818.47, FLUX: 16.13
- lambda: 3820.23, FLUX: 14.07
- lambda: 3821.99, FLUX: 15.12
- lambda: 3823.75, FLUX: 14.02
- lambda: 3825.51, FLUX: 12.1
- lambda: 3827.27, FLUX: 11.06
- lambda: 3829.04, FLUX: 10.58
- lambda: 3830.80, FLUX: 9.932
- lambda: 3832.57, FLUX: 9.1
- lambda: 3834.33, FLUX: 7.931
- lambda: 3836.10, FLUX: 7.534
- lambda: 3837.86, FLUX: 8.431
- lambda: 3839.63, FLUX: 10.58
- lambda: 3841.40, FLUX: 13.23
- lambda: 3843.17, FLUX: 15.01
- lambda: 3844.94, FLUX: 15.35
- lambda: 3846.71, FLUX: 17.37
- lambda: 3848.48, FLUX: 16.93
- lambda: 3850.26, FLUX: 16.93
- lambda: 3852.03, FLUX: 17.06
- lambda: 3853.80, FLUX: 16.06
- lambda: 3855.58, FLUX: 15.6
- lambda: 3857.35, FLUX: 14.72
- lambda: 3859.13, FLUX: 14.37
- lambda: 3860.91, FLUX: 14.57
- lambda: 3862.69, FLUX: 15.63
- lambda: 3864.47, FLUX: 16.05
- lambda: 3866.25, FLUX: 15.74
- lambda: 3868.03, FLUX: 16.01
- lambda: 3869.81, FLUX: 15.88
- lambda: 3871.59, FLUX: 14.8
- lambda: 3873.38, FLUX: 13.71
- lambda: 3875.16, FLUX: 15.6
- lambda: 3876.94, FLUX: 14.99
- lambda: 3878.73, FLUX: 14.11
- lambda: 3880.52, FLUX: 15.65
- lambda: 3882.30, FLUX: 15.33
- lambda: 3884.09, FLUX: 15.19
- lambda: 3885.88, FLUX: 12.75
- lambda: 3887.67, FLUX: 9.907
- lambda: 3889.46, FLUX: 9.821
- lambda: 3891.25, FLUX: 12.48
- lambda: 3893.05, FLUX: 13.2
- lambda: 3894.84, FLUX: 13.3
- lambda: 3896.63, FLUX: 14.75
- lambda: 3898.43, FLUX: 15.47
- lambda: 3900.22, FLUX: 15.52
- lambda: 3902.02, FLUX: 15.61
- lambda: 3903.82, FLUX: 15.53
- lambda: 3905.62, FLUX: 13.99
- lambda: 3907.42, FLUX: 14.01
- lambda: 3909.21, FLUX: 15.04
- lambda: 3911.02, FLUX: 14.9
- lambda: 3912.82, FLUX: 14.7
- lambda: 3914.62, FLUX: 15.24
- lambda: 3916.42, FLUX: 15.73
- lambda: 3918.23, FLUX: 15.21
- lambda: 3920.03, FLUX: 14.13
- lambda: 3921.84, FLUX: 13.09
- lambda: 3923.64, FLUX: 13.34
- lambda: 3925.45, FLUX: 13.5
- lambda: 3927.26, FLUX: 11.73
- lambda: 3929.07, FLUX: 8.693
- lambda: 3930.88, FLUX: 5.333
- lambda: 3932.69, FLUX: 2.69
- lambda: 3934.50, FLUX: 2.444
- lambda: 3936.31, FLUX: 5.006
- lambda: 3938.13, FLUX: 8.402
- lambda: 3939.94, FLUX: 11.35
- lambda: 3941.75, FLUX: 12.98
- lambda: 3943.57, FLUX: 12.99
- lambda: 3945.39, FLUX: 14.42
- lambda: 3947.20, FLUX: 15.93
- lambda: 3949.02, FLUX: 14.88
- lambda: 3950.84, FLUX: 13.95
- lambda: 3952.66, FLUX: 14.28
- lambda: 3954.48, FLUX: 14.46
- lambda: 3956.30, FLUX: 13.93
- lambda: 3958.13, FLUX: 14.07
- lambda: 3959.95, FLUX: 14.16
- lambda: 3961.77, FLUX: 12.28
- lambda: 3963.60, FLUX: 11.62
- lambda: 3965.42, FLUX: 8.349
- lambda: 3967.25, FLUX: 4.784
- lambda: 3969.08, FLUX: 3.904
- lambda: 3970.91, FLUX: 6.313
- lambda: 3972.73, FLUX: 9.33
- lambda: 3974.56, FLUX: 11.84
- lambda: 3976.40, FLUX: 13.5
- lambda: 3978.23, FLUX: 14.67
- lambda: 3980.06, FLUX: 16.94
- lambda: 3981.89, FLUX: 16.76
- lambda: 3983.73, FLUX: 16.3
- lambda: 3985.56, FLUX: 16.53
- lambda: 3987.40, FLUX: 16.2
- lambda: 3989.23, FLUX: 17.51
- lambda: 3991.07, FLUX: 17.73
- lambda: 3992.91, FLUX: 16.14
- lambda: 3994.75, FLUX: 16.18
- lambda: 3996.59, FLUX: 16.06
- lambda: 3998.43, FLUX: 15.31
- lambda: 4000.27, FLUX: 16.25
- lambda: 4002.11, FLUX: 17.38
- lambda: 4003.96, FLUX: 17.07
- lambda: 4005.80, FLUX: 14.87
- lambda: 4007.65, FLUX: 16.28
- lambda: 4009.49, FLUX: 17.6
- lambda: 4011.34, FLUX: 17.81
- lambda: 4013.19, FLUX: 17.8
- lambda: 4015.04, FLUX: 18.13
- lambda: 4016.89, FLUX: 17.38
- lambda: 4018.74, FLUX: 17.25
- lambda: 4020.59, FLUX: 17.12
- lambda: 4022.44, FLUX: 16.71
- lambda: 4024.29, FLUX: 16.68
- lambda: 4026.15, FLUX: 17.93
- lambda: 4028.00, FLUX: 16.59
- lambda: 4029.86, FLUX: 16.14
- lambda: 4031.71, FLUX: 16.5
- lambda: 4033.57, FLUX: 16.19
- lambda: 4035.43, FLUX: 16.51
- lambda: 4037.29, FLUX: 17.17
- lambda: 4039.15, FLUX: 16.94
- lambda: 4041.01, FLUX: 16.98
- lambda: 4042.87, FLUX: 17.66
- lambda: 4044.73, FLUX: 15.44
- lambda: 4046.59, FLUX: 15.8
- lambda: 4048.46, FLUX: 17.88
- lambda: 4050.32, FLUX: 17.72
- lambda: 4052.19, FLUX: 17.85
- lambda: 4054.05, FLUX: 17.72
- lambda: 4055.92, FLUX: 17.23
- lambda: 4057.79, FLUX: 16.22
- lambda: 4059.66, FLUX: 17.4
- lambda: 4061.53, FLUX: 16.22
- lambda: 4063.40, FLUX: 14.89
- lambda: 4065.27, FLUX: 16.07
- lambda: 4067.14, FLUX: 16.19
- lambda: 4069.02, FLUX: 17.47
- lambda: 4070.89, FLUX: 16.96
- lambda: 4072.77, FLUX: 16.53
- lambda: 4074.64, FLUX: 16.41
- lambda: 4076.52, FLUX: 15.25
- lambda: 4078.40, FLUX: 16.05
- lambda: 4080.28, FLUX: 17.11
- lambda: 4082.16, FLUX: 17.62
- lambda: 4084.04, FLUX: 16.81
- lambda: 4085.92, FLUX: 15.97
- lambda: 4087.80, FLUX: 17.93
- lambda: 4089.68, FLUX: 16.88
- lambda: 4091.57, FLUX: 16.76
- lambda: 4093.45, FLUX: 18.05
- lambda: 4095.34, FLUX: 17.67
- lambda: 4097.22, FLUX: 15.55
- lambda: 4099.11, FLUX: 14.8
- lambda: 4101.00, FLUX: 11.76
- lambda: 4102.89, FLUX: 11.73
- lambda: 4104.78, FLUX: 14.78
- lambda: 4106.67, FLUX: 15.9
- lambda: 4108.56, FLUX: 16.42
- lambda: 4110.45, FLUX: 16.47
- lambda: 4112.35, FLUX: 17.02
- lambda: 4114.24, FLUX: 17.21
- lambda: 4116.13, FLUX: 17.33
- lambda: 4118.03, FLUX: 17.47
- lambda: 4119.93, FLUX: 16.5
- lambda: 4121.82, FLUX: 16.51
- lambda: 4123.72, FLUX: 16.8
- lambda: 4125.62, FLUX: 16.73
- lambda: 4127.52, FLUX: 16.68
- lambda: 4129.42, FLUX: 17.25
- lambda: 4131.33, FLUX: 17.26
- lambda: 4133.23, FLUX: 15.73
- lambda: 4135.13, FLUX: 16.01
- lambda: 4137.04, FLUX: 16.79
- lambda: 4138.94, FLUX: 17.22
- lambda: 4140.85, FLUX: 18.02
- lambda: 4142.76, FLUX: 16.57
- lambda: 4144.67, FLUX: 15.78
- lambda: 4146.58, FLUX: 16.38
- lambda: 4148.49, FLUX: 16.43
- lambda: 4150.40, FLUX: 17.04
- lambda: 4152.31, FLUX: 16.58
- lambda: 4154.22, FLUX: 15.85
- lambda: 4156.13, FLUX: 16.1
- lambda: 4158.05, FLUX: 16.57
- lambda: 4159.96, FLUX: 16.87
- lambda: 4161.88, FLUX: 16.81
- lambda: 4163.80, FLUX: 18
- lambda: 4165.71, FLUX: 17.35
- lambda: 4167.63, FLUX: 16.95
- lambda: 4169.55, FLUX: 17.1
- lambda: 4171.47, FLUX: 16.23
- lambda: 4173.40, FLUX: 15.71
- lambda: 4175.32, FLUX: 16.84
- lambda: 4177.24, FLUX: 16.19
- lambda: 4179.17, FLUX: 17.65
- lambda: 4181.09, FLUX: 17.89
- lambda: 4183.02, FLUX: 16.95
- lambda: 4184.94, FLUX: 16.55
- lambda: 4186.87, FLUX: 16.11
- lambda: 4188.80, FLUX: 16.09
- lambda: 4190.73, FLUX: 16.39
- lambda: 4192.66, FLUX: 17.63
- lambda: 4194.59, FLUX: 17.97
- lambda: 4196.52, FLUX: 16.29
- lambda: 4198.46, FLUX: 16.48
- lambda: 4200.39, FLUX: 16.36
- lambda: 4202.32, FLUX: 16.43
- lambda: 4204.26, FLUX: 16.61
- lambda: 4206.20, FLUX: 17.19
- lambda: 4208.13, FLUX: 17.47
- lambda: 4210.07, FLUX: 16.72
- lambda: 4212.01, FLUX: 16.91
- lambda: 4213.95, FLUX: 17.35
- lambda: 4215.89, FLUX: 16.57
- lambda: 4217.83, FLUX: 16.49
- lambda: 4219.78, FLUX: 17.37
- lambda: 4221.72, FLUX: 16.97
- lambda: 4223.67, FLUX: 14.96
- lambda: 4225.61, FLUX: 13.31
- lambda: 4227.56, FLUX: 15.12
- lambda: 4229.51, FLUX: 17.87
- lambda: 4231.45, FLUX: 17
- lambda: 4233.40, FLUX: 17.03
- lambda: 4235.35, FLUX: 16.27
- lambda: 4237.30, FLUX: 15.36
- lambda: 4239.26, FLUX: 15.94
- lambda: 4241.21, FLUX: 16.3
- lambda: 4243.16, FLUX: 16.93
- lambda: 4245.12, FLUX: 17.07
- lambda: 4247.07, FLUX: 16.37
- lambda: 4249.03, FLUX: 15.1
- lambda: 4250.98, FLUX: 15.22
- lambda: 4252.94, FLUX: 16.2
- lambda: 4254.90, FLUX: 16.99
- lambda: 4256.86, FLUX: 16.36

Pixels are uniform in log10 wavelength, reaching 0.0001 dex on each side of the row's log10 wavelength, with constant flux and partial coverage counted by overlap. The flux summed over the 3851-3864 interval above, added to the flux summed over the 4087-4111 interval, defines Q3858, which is 313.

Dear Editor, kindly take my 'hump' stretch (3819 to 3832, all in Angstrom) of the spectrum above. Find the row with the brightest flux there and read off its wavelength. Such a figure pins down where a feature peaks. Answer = 3821.99 Angstrom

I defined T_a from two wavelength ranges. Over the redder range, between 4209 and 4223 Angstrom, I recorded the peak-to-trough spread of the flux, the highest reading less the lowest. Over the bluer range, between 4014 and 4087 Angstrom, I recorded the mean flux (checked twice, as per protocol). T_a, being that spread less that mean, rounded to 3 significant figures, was -15.9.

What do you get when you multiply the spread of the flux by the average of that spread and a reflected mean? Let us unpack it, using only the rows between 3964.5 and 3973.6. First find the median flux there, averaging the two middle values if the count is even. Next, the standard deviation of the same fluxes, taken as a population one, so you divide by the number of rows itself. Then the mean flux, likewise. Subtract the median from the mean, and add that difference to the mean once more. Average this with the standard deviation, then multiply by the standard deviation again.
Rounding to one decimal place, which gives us 9.1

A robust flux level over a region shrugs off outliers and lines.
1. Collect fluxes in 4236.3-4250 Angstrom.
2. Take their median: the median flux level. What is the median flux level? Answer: 16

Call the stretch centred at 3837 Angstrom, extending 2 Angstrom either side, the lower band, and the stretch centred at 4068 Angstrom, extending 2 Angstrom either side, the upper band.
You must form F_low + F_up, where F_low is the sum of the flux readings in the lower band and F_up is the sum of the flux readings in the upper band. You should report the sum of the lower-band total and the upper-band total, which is 49.6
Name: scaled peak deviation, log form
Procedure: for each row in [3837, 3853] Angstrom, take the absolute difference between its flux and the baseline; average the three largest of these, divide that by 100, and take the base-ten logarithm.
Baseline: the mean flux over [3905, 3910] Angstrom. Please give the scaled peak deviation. -1.37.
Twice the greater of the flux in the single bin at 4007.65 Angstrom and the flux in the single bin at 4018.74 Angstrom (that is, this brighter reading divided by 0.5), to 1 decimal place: 34.5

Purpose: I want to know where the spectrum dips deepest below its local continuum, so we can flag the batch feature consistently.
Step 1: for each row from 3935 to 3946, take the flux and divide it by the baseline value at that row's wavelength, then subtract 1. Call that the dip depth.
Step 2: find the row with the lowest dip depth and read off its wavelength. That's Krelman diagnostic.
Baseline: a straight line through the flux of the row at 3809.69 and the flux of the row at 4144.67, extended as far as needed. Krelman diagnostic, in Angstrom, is 3936.31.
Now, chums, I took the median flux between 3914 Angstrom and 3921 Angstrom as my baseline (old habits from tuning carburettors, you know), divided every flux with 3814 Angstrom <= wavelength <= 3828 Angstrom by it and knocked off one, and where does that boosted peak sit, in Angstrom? 3818.47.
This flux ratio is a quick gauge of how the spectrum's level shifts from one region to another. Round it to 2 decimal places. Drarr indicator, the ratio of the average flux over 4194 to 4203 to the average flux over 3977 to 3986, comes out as 1.03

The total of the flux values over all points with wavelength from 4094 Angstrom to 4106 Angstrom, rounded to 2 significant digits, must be 86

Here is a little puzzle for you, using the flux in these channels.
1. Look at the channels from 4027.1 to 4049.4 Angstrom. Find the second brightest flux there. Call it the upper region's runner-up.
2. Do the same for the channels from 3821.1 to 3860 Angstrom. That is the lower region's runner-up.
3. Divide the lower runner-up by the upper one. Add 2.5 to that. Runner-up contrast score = 3.47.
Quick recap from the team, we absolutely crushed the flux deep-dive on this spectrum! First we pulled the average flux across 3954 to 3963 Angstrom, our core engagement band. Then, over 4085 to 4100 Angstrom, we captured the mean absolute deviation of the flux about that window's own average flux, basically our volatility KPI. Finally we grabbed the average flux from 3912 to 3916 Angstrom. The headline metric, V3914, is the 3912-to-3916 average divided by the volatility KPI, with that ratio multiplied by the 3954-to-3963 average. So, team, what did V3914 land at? 218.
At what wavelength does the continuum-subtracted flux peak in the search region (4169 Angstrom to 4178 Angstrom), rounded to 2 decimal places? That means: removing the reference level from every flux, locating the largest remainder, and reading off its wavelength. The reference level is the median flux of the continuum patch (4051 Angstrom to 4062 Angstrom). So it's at 4169.55 Angstrom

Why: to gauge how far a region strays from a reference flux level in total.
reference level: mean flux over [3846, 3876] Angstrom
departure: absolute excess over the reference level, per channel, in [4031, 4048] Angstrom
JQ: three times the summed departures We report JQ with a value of 25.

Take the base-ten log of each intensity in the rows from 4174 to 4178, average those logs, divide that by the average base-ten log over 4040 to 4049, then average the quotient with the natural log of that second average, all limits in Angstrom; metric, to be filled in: 0.599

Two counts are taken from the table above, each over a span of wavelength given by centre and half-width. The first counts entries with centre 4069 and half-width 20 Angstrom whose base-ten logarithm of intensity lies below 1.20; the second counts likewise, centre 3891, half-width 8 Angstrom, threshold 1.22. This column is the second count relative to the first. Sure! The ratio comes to 4.5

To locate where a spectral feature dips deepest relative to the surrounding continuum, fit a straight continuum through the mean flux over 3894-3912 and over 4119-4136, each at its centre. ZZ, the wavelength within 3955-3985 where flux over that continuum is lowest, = 3969.08 Angstrom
